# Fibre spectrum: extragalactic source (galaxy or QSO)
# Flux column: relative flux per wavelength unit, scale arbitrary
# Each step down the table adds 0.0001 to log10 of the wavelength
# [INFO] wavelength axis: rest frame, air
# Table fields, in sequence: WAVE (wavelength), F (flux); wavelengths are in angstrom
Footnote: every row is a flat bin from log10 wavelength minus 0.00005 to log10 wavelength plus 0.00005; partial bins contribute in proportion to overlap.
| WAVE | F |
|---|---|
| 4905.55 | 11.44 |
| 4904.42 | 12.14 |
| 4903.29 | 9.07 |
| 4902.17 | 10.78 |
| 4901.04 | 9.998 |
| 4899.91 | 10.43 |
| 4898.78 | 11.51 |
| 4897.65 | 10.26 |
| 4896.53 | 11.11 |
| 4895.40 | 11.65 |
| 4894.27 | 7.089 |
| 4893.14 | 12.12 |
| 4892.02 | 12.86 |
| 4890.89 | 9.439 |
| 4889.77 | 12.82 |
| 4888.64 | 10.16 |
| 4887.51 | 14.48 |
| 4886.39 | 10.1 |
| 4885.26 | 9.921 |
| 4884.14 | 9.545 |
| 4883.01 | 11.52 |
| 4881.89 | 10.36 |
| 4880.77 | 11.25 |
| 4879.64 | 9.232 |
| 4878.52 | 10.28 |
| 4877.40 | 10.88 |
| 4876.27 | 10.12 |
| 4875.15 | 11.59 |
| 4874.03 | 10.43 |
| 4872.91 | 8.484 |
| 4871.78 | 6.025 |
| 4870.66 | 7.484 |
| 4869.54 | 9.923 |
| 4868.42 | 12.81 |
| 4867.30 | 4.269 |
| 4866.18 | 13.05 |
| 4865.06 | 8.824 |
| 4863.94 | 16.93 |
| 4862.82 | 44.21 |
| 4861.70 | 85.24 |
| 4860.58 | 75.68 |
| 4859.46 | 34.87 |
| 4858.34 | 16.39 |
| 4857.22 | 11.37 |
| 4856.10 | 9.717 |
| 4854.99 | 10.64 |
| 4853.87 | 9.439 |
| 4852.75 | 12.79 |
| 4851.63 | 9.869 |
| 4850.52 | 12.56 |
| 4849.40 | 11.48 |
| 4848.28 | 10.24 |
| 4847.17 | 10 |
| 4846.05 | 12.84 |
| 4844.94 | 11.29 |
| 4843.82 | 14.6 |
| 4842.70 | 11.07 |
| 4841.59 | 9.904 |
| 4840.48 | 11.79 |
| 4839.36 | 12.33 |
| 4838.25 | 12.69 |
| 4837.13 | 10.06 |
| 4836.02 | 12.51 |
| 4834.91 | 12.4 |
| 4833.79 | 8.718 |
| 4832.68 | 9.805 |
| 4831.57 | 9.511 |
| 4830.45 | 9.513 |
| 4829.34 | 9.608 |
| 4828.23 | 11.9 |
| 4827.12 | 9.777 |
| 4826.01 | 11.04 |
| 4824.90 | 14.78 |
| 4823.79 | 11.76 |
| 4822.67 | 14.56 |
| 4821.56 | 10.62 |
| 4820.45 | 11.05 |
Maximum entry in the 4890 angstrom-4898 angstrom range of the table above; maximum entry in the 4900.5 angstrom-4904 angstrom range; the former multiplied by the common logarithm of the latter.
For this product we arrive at 13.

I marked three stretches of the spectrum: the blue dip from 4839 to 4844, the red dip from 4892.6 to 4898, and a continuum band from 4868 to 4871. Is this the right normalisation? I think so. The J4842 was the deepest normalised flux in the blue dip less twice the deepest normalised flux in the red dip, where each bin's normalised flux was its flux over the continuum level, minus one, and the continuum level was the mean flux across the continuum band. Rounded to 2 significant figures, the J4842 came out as 0.58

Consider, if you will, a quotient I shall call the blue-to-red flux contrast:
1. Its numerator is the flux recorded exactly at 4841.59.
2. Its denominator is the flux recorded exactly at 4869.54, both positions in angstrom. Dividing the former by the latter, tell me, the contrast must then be 1.00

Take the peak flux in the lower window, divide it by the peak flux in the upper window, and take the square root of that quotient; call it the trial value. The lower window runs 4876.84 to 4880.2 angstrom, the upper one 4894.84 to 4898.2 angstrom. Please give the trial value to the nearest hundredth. 0.97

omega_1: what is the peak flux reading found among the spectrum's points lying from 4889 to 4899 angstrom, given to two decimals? 12.86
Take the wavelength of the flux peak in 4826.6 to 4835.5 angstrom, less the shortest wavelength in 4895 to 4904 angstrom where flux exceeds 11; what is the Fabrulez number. -60.5 angstrom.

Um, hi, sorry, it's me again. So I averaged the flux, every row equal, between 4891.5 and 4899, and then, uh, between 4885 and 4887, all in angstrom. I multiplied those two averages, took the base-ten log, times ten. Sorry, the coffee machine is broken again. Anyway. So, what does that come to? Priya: 20.4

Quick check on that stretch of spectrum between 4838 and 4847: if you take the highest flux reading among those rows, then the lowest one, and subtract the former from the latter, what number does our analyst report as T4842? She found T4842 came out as -4.7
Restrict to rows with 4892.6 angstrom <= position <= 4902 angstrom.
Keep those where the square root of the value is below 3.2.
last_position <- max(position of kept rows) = 4901.04 angstrom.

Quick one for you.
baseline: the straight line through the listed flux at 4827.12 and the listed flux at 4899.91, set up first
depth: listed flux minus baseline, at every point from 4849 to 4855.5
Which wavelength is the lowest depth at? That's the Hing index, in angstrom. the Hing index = 4853.87 angstrom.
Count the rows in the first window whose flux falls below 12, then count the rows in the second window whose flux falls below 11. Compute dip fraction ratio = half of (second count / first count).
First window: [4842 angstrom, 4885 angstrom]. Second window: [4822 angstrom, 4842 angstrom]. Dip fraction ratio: 0.15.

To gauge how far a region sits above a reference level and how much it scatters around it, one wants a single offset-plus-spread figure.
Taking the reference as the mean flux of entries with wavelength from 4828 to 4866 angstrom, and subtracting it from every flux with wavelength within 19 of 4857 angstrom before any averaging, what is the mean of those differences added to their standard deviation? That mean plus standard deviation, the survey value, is 17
